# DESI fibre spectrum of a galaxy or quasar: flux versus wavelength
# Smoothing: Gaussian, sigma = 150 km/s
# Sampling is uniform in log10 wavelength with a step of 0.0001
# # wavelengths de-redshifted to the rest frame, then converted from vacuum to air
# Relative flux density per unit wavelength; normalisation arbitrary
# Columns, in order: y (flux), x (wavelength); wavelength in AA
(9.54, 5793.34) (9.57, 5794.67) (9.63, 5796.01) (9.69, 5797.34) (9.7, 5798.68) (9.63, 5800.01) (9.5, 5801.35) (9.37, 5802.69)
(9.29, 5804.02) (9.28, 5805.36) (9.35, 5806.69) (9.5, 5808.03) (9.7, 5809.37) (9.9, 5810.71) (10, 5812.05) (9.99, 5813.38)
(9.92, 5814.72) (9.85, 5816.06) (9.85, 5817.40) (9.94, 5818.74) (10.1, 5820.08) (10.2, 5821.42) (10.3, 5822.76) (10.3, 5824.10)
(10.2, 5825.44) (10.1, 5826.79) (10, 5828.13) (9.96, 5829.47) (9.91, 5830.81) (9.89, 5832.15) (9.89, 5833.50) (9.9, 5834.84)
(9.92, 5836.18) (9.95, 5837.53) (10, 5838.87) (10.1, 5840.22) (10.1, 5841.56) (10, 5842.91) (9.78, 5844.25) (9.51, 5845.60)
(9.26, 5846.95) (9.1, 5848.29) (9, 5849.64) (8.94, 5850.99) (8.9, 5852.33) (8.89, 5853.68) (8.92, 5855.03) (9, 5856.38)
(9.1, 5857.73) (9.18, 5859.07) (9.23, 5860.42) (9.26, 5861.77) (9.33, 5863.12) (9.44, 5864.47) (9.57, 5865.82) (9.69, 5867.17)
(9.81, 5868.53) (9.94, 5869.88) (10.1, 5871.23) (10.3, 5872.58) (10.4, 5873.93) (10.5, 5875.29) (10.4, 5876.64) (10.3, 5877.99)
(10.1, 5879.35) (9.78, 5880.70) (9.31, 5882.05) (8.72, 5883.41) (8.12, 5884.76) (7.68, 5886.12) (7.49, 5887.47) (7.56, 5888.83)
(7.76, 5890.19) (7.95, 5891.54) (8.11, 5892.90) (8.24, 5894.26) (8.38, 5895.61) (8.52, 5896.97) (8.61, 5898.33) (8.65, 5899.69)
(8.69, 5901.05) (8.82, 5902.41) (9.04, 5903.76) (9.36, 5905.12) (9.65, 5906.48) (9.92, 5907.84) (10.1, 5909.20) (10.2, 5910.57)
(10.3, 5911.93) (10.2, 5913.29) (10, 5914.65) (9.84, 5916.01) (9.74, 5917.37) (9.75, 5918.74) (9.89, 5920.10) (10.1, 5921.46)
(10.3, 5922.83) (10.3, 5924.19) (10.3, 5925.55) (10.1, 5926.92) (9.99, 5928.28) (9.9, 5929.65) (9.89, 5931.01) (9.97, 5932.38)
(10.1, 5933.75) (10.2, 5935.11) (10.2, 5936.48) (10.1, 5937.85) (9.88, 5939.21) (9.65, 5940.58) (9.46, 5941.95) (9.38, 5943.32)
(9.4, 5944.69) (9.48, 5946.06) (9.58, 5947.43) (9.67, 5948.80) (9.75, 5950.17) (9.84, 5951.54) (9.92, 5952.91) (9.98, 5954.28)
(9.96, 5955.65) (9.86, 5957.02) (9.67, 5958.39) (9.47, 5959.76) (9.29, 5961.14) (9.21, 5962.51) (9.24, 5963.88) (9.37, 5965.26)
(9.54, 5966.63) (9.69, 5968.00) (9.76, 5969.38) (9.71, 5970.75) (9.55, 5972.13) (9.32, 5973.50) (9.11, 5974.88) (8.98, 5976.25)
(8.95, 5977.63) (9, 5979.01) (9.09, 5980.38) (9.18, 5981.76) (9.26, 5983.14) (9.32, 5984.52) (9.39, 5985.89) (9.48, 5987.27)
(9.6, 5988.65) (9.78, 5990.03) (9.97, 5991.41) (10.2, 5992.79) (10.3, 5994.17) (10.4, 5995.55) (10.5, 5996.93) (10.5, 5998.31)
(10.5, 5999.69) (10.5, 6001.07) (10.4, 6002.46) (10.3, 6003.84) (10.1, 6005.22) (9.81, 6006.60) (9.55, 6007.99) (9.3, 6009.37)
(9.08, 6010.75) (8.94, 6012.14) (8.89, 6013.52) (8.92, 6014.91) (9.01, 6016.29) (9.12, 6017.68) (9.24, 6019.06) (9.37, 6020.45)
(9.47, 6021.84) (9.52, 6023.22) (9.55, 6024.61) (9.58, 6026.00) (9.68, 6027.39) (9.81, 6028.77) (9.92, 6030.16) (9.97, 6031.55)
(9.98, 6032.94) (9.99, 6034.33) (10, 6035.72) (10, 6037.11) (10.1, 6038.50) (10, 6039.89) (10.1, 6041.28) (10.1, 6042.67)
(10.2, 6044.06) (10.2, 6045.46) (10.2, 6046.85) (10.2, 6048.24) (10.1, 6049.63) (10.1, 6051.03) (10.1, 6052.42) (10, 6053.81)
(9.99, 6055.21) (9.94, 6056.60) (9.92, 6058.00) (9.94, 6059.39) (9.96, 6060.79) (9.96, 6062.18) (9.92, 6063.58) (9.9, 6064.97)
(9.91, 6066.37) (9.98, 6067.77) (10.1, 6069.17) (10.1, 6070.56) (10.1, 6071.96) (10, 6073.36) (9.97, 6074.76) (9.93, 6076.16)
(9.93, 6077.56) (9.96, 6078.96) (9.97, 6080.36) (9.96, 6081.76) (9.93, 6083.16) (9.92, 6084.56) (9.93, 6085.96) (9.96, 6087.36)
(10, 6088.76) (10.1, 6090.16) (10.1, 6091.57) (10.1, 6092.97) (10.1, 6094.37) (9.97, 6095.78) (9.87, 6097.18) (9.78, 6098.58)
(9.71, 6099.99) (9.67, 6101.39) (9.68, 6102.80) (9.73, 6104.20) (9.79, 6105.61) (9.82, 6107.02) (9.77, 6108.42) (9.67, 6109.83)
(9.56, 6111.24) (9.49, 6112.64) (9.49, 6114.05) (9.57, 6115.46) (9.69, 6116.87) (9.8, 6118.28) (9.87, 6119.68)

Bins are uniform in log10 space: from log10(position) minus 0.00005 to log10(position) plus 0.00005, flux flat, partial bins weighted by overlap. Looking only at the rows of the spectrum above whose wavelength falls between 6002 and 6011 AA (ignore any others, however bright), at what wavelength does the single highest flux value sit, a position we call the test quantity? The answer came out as 6002.46 AA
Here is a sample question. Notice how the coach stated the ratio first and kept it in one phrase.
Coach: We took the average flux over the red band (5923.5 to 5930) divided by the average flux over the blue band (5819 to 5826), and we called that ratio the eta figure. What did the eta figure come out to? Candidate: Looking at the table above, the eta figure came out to 0.99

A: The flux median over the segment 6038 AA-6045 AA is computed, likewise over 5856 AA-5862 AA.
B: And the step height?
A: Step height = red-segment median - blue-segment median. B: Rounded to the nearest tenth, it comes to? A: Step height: 0.9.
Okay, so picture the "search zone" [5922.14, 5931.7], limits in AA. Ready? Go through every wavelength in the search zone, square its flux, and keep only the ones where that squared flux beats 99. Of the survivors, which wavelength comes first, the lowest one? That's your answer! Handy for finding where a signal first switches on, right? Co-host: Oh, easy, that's 5922.83 AA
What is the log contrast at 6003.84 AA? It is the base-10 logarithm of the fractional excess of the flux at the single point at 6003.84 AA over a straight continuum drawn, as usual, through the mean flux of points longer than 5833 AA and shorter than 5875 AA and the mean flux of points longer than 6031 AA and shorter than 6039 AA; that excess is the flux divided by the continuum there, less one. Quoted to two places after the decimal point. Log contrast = -1.43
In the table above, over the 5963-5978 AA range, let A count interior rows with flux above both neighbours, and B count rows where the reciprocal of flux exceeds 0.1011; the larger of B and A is 11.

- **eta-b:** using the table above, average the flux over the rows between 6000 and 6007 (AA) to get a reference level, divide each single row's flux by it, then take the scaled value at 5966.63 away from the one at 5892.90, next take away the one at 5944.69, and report -1.06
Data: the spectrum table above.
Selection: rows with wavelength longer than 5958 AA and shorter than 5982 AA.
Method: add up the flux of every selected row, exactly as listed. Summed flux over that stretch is 168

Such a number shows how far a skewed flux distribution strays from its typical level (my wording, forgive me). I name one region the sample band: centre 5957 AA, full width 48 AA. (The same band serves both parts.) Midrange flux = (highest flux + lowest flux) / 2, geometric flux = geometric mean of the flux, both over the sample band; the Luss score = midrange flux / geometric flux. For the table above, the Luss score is 1.00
